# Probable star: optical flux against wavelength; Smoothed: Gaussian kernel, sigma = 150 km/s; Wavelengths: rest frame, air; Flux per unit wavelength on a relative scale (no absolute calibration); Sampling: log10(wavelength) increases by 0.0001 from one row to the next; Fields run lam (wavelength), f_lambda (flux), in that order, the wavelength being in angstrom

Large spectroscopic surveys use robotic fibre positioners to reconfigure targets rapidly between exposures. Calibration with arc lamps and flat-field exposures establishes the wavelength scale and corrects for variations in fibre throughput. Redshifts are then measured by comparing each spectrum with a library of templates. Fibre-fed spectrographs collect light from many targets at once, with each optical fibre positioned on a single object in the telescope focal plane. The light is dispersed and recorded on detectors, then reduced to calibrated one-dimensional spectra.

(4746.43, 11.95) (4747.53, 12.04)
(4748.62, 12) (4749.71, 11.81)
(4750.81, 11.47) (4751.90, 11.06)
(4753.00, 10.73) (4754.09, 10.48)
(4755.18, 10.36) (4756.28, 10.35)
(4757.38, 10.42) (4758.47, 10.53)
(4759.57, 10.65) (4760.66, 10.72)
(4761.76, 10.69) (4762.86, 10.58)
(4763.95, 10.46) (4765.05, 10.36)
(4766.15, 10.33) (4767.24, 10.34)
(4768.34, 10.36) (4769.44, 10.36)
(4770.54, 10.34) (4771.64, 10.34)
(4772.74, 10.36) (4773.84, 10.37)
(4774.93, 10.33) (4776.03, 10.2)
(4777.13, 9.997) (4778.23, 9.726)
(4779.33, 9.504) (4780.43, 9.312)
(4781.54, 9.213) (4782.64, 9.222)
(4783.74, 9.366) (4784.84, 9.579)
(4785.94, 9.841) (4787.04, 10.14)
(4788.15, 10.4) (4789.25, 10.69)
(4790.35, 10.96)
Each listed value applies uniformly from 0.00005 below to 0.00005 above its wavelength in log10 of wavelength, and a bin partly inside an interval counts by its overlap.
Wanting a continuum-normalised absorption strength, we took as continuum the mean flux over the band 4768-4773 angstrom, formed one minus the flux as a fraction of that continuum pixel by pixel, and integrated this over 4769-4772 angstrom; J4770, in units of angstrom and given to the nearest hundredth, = 0.00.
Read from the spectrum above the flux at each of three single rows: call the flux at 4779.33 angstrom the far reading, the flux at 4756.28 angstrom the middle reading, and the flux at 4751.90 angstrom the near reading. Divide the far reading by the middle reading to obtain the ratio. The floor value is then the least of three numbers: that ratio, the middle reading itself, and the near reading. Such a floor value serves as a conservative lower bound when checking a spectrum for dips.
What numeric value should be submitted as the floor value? 0.918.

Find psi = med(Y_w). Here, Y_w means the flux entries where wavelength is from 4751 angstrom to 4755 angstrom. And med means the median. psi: 10.7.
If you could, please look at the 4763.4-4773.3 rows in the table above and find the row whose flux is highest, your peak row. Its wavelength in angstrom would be 4763.95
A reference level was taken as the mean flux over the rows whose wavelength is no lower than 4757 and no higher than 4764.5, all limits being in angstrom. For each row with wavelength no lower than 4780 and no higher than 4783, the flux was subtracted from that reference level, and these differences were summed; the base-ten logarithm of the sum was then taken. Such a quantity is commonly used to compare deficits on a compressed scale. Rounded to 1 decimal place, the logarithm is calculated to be 0.6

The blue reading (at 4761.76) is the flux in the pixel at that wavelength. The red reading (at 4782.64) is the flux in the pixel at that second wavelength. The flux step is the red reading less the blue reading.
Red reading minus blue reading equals -1.5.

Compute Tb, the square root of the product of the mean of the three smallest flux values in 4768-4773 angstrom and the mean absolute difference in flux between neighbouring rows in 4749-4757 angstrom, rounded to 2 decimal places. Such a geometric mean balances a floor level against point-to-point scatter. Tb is 1.59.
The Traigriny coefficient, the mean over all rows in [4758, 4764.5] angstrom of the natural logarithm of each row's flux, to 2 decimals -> 2.36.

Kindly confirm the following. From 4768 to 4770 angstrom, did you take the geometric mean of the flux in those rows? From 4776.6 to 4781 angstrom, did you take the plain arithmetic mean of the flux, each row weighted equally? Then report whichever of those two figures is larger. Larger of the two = 10.4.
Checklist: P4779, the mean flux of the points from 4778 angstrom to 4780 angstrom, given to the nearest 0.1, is 9.6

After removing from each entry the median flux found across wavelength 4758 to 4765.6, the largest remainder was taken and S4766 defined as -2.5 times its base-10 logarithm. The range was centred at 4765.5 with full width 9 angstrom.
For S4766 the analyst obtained 2.4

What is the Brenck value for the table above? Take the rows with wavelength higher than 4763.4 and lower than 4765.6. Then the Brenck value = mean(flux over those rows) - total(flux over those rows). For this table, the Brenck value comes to -10.4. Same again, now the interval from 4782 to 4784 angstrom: -9.3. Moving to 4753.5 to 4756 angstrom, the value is -10.4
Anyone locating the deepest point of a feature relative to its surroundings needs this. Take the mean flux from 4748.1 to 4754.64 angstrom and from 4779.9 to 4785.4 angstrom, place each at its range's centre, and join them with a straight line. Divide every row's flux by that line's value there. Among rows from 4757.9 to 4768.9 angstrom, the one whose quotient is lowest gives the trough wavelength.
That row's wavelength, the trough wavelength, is 4758.47 angstrom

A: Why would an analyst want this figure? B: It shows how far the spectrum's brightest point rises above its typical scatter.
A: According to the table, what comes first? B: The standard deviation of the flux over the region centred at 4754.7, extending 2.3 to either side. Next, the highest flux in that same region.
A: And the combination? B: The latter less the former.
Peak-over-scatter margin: 10.6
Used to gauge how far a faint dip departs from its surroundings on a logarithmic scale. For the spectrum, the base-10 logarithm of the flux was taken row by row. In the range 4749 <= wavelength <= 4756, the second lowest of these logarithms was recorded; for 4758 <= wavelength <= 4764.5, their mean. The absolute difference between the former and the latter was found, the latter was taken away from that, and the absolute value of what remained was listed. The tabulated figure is 1.02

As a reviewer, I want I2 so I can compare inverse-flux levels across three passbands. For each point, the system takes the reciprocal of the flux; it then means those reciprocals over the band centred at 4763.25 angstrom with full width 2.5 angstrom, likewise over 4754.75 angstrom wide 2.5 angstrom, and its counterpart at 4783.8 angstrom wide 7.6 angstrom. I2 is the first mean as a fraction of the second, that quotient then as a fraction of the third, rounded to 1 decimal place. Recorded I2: 9.4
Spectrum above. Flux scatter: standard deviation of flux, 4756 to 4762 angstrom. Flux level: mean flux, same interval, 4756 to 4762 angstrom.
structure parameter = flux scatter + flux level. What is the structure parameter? 10.7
